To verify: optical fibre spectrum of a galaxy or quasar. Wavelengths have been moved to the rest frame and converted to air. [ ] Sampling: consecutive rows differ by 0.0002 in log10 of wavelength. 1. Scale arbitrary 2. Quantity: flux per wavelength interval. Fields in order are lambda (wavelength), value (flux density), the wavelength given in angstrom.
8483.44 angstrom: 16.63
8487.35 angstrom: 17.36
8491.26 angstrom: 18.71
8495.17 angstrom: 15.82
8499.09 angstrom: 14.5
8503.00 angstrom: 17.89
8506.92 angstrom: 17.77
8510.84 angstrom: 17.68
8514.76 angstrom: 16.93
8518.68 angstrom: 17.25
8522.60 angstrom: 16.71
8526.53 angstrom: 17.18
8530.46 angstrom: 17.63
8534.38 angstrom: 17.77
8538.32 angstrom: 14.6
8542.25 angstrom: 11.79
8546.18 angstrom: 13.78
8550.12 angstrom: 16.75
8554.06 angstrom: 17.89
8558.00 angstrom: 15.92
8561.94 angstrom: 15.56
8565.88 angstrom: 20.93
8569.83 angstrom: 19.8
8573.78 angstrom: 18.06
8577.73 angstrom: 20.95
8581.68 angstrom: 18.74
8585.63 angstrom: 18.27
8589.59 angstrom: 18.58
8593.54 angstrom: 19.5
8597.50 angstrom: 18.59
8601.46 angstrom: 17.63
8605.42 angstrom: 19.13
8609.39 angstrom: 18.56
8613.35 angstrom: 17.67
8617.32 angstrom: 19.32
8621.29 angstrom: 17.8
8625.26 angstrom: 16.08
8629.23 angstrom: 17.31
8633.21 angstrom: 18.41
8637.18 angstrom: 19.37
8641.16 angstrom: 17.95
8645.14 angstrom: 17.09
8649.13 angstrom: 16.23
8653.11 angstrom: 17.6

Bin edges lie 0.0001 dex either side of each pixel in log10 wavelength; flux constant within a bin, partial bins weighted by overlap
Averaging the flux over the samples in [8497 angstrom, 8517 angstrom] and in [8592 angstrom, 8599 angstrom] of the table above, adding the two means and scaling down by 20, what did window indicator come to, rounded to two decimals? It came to 1.80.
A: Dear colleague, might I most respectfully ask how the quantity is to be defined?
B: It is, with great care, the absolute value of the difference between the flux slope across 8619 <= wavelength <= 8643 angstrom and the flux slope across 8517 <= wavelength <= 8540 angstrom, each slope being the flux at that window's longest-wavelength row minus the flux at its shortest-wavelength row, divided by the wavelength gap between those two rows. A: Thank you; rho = 0.14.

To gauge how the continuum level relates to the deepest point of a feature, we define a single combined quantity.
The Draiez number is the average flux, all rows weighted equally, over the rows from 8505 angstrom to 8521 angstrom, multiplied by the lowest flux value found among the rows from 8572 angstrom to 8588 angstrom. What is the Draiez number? 314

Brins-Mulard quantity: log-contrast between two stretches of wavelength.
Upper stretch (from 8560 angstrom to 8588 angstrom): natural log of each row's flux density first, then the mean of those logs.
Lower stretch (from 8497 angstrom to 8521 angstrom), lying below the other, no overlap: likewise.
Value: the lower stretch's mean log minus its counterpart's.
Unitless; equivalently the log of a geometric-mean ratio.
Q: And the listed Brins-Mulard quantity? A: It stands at -0.10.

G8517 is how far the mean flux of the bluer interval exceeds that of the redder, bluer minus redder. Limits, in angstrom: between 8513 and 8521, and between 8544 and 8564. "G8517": 1.1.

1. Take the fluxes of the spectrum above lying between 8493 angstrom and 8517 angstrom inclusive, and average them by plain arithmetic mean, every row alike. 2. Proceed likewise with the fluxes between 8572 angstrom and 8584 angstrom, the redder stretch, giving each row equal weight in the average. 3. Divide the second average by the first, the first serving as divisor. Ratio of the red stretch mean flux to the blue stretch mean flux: 1.15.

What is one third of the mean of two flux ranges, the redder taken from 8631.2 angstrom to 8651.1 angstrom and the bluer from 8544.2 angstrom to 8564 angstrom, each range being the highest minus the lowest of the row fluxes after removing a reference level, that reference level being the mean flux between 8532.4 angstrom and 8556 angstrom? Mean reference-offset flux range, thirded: 1.2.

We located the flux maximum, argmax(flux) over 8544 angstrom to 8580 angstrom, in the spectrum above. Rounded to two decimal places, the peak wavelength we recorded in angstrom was 8577.73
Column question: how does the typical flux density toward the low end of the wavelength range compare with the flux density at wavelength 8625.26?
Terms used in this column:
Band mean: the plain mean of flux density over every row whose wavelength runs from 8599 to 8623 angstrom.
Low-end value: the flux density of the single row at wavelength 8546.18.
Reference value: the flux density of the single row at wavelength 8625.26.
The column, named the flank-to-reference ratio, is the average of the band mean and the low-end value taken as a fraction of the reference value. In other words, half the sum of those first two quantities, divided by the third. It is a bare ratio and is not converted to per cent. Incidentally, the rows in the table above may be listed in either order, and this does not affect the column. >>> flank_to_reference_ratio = 1.00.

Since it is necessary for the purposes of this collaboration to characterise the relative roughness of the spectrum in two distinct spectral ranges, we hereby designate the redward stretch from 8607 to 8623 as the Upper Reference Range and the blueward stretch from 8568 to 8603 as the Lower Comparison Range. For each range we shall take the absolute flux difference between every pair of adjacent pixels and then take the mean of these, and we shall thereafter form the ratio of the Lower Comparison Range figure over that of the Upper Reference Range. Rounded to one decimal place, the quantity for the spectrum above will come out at 1.0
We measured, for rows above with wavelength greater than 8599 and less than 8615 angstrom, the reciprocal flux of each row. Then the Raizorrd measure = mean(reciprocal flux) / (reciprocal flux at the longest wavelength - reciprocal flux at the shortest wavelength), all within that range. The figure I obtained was -427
